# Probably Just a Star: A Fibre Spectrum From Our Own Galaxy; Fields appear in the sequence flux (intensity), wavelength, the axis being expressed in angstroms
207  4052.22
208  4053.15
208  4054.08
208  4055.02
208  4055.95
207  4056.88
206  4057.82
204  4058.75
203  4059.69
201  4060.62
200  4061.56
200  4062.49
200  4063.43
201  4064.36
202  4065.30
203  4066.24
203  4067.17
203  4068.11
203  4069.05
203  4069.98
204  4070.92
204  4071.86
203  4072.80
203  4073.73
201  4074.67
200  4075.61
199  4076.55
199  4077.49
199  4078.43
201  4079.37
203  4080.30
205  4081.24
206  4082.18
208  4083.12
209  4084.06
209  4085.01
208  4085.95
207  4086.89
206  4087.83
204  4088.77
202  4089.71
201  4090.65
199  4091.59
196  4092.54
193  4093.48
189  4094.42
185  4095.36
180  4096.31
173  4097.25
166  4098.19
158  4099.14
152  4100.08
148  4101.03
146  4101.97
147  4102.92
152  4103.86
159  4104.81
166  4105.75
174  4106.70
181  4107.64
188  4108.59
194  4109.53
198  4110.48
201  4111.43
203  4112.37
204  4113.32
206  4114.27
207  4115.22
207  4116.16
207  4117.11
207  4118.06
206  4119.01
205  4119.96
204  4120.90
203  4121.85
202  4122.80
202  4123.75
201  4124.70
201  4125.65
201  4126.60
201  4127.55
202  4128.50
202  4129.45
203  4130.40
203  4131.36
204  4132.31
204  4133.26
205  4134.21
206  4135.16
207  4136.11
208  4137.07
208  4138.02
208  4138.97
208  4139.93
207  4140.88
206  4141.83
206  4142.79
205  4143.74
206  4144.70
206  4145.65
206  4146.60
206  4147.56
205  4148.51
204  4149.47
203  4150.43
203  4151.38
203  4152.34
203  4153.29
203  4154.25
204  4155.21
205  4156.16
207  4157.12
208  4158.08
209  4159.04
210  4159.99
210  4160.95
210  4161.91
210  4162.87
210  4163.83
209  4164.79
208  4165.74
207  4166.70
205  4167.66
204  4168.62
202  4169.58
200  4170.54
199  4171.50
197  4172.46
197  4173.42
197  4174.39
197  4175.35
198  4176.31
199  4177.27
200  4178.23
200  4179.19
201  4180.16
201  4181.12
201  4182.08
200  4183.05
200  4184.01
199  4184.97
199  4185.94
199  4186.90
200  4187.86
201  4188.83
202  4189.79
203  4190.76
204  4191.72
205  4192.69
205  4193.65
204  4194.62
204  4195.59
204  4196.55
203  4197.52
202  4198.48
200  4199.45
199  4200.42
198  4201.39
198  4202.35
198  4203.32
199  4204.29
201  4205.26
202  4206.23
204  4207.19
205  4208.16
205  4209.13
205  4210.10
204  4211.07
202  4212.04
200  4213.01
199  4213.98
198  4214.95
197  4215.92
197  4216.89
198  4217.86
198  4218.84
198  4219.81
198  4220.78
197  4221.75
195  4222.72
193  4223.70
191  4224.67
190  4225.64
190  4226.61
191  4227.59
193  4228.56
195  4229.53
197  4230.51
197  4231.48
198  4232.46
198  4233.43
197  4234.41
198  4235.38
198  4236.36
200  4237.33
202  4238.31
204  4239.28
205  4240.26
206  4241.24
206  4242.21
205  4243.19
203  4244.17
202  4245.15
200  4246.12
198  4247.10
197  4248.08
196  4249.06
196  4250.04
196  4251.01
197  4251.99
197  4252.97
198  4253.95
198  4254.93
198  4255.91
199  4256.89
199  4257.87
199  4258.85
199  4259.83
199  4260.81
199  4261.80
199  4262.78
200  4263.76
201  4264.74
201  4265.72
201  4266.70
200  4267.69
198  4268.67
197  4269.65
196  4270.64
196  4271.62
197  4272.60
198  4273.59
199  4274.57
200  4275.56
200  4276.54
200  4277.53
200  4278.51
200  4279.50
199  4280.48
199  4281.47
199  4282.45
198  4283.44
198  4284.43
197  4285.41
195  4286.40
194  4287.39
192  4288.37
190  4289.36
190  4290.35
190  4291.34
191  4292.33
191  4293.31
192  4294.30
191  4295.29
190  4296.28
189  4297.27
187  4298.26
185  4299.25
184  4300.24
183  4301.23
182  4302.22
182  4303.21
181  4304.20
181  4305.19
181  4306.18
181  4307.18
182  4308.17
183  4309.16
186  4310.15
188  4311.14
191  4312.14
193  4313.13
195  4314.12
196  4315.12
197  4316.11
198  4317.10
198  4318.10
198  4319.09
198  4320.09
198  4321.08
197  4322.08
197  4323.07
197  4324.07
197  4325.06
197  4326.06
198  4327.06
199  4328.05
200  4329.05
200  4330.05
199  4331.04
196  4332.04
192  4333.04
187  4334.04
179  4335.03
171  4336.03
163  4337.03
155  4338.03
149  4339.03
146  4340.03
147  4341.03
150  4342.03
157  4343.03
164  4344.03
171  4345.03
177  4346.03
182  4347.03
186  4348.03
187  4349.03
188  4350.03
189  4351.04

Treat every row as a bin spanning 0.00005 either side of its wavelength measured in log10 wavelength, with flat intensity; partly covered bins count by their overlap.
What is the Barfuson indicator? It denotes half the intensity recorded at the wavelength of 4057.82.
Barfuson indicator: 103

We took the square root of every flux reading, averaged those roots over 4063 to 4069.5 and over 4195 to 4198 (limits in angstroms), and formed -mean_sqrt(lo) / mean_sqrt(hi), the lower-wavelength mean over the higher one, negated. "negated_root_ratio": -1.00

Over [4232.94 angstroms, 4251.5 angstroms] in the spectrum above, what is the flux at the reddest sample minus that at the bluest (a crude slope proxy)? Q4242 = -2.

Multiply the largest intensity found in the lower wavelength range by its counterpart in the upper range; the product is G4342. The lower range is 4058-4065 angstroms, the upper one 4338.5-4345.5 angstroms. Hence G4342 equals 34884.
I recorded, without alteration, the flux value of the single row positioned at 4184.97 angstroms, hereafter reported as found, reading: 199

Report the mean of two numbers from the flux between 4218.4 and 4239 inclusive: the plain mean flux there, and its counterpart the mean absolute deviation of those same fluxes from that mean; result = 99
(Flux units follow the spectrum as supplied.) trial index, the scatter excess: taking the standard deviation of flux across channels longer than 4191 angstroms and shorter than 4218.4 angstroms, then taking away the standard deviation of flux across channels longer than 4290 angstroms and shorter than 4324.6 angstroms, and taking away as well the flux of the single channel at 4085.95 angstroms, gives -211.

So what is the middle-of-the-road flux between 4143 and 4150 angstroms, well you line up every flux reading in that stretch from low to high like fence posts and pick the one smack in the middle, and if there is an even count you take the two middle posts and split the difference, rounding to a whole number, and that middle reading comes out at 206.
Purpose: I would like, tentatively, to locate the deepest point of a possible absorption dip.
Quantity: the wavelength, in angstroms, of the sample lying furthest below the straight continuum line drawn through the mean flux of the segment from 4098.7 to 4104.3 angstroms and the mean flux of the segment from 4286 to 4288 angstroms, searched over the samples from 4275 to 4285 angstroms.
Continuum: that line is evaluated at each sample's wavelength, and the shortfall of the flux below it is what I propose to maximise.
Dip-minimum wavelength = 4284.43 angstroms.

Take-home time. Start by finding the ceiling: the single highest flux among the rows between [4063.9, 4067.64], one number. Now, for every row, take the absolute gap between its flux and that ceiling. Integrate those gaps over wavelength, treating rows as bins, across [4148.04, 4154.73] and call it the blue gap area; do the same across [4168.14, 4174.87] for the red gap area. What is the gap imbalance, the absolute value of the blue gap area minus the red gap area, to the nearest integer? 23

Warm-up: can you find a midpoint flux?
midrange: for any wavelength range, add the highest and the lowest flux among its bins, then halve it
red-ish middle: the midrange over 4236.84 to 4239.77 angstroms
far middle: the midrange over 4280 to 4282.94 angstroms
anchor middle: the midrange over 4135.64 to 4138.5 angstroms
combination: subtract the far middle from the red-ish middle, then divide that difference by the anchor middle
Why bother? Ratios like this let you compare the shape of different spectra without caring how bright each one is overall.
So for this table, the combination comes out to 0.014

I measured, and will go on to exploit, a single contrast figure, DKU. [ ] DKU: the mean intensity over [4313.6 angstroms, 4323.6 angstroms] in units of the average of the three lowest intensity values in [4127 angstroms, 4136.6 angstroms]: 0.98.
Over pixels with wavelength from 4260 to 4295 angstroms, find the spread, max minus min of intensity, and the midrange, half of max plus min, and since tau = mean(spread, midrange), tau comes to 103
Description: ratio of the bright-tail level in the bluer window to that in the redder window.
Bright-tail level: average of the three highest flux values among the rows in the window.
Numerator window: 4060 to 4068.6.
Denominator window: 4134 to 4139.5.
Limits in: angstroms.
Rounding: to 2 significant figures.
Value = 0.98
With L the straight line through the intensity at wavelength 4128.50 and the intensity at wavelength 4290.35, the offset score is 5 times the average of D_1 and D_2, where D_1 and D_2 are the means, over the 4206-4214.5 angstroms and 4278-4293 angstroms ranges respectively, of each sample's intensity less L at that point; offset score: 30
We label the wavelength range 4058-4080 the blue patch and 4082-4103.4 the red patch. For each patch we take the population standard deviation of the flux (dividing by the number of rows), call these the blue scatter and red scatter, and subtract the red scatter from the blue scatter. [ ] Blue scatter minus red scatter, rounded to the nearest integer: -21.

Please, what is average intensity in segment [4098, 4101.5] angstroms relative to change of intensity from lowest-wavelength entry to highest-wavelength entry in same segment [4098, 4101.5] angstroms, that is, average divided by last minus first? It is -9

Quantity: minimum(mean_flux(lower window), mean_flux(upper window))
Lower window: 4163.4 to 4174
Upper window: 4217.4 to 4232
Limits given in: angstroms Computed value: 195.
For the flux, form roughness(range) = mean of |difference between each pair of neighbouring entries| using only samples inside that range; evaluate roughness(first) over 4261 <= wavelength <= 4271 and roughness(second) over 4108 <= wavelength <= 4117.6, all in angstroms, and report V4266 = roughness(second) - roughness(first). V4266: 1.3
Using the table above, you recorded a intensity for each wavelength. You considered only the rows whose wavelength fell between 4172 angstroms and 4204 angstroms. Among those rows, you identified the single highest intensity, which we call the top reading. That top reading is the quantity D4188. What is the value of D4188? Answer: 205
